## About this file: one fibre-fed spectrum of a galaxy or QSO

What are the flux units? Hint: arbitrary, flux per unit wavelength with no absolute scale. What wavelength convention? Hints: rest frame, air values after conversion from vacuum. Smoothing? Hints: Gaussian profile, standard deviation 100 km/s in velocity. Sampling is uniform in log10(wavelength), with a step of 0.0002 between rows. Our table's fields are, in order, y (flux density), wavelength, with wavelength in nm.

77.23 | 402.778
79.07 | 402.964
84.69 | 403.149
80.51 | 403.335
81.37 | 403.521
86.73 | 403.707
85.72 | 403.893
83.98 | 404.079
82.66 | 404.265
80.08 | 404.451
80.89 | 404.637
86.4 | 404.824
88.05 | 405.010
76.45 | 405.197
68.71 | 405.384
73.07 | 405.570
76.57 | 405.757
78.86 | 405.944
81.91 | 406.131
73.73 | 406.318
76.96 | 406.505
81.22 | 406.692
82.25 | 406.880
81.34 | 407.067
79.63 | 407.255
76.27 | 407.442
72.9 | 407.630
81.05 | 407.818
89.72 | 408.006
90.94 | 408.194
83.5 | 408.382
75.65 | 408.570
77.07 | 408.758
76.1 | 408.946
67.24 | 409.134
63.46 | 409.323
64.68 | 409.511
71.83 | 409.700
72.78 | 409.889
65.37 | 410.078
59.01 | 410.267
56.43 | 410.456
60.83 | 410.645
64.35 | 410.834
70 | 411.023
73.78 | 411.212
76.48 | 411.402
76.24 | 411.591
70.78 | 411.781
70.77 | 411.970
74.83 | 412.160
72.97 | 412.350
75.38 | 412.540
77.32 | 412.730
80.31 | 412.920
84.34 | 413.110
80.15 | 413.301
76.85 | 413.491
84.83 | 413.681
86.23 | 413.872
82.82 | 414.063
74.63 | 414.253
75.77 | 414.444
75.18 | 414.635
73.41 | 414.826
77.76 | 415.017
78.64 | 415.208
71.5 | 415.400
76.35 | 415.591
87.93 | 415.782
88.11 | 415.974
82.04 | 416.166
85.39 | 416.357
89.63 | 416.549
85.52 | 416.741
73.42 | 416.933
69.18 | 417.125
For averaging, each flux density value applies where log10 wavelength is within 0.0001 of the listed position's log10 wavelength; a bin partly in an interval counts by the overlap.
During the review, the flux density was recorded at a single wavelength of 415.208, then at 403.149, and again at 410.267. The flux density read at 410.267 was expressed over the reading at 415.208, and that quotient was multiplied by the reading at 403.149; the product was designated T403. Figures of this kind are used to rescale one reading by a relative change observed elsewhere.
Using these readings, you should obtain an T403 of 64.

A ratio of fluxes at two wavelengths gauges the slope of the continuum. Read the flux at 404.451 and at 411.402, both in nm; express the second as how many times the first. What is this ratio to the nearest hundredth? 0.96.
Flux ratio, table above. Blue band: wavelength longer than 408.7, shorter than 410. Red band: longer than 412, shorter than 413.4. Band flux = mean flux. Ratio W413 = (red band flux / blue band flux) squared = 1.22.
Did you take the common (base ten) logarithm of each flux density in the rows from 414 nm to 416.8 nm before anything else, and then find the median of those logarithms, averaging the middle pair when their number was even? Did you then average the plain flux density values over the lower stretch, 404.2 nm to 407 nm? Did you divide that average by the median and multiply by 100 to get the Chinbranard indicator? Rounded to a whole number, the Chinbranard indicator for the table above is 4177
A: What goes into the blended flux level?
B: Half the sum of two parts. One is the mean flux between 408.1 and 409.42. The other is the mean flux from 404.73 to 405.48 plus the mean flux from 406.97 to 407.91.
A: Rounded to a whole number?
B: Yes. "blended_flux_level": 117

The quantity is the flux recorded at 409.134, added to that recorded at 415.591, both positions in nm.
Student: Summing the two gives 144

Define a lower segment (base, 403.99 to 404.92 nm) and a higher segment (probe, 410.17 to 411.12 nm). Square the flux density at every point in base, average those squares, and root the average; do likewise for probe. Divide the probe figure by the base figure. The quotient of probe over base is 0.75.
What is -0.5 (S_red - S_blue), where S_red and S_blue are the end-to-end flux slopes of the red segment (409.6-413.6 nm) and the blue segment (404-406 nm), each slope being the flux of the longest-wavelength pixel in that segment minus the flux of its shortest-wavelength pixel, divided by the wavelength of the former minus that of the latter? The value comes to -2.0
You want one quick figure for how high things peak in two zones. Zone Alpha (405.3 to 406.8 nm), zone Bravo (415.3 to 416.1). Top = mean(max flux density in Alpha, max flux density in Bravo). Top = 85.0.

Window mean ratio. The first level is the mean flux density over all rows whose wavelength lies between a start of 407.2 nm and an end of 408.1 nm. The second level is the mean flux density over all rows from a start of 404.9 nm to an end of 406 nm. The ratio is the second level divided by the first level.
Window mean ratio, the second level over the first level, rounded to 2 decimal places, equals 0.96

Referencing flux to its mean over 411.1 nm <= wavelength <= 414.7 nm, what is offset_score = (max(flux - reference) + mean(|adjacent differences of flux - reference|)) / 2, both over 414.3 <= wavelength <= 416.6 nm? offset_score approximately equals 8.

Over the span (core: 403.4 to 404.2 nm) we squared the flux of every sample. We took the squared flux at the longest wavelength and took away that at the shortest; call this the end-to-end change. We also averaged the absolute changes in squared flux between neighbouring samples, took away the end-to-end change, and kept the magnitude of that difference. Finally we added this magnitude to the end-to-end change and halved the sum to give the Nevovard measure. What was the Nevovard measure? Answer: 228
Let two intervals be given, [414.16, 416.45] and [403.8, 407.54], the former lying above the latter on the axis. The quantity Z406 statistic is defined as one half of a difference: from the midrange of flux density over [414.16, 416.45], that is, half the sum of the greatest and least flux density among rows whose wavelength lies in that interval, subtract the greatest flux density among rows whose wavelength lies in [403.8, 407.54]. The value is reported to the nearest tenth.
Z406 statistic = -4.1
